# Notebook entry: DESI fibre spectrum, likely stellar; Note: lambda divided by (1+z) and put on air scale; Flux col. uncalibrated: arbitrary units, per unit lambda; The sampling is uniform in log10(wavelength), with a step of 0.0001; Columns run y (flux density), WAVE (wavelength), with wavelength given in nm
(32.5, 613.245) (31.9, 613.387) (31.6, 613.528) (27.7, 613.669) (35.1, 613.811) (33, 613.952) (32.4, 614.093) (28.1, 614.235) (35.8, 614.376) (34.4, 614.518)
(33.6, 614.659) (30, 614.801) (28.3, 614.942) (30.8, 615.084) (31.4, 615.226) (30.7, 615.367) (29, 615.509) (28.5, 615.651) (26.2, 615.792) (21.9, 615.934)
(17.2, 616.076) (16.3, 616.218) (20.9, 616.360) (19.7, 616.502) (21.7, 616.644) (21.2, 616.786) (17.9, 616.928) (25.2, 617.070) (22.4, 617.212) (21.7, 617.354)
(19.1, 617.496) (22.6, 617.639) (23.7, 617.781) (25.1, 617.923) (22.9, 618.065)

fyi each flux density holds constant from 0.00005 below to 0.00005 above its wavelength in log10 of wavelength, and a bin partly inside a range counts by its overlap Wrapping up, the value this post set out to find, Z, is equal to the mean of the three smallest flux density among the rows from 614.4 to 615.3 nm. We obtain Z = 30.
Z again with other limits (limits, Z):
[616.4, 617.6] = 19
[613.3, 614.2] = 30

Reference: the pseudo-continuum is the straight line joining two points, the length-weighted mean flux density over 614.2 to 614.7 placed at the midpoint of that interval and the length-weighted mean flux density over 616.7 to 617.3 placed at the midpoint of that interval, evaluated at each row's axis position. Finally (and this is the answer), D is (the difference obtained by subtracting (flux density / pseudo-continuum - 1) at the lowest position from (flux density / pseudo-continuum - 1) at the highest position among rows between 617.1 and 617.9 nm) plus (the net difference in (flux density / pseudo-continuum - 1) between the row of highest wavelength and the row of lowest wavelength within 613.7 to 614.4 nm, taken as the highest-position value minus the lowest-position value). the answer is 0.3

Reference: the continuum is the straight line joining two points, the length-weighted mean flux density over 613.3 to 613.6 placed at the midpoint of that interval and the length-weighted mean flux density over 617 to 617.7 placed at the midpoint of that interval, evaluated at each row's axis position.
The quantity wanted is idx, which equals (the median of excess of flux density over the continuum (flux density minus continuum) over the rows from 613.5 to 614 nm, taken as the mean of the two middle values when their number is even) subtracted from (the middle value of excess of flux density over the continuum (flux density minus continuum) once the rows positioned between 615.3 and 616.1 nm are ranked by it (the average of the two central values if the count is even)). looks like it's -0.1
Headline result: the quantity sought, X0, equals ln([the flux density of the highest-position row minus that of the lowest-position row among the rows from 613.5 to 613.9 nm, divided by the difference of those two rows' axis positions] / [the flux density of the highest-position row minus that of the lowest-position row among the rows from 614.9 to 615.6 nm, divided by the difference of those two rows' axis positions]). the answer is 2.3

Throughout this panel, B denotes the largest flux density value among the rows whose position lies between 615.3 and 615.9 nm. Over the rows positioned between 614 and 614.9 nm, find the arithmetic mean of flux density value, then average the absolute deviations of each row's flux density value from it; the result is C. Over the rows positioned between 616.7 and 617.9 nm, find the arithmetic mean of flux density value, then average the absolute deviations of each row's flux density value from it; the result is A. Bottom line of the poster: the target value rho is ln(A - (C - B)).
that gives 3.41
